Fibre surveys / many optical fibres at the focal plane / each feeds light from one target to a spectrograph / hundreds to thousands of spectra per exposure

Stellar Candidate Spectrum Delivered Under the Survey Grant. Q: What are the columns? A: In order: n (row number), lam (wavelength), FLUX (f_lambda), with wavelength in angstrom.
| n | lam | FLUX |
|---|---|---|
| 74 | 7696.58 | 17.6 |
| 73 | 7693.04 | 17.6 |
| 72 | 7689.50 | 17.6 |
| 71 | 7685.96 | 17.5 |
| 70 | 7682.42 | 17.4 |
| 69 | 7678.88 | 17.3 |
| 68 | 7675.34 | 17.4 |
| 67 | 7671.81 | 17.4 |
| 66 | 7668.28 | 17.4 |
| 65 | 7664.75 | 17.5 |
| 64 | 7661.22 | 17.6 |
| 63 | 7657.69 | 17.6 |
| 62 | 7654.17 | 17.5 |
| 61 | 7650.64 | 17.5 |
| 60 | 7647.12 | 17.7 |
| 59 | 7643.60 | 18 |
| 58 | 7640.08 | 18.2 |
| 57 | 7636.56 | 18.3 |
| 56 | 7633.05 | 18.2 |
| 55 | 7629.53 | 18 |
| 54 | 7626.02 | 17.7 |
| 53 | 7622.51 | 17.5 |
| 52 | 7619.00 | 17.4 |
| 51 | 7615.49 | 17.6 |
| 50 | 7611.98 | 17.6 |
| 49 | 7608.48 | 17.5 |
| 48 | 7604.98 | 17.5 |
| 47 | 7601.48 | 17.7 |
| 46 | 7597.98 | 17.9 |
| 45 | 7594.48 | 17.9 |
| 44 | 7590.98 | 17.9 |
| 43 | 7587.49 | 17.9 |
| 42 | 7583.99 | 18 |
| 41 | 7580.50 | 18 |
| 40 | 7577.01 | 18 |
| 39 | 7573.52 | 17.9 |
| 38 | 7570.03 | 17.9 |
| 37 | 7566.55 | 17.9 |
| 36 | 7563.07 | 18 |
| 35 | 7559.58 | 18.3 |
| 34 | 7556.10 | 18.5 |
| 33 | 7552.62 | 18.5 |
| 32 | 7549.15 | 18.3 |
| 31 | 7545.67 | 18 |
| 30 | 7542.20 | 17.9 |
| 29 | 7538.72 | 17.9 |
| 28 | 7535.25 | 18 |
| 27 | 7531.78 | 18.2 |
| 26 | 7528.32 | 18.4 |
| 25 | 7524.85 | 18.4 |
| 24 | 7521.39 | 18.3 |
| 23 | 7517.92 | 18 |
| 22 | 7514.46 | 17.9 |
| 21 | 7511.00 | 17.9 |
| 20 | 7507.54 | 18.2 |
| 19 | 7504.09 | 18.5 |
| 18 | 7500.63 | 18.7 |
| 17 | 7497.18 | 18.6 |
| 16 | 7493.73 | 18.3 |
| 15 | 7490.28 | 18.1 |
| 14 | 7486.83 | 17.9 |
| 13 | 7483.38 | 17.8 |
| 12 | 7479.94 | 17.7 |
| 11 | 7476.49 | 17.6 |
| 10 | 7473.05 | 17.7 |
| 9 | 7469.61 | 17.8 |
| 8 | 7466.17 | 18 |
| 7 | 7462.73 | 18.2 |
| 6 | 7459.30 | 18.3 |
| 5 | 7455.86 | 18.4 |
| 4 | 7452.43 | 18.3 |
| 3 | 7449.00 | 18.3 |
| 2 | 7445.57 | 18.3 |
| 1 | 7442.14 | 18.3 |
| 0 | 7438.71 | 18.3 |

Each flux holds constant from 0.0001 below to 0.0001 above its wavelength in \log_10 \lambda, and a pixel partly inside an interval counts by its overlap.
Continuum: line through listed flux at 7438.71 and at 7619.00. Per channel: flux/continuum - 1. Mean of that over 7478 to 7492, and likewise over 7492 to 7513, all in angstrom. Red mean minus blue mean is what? 0.032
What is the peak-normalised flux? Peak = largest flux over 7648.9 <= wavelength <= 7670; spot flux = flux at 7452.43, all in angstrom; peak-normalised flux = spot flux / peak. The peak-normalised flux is 1.040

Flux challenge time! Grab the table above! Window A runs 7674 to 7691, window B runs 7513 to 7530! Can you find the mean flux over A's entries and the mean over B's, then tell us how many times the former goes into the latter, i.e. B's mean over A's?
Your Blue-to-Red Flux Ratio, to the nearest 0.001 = 1.044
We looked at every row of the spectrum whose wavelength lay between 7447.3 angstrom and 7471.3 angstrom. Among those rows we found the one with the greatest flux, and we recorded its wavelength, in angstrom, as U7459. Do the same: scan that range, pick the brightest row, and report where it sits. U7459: 7455.86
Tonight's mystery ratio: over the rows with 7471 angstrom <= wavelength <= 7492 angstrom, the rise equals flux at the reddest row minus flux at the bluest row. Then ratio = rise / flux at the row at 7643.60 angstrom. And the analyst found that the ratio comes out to 0.02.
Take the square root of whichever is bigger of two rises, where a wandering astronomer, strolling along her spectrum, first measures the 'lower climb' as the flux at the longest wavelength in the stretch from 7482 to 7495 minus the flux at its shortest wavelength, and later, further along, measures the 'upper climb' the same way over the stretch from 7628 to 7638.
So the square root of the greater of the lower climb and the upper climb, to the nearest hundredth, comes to 0.71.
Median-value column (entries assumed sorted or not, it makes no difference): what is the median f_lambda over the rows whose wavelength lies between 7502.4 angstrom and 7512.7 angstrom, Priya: 18.2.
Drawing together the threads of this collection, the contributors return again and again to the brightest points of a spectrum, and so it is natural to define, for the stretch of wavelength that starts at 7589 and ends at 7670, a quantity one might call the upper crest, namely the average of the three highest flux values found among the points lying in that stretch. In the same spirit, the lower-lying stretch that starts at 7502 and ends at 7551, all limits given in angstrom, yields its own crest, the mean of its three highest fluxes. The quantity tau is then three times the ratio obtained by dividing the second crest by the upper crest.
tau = 3.03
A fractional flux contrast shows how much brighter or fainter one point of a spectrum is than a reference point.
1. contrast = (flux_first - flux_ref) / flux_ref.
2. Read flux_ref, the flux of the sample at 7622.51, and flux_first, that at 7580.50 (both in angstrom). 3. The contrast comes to 0.029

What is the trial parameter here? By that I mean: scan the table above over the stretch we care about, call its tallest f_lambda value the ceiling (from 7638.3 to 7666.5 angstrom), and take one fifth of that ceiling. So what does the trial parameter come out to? 3.64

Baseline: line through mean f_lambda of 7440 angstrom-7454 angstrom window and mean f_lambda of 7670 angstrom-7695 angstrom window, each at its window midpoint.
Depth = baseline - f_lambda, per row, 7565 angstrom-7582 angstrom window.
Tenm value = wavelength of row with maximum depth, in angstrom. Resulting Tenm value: 7566.55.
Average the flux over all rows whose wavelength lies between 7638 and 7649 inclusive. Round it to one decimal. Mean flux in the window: 18.0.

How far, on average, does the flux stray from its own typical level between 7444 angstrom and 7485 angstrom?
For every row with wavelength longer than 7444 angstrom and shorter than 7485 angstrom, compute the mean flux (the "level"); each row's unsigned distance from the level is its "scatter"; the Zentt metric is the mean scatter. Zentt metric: 0.267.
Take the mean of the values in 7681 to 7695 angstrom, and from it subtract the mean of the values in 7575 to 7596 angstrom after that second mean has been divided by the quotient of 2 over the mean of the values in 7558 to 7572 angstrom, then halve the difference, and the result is -72.1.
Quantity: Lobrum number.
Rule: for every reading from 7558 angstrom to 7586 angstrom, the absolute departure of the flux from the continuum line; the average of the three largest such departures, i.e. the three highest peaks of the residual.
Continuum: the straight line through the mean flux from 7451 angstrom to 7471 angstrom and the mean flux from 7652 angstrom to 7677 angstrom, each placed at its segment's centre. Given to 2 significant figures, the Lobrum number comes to 0.31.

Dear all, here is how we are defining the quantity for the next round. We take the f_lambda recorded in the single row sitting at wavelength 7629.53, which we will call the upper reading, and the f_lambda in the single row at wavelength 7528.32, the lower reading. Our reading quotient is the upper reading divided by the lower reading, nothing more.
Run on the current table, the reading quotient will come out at 0.978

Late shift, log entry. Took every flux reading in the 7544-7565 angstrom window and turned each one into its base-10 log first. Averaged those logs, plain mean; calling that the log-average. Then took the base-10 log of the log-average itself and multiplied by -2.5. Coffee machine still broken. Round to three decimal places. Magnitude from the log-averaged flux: -0.252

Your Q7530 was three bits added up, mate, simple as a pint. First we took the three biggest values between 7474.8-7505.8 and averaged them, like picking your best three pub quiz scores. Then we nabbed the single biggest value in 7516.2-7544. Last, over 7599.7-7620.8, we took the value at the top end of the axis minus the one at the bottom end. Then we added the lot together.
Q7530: 36.7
